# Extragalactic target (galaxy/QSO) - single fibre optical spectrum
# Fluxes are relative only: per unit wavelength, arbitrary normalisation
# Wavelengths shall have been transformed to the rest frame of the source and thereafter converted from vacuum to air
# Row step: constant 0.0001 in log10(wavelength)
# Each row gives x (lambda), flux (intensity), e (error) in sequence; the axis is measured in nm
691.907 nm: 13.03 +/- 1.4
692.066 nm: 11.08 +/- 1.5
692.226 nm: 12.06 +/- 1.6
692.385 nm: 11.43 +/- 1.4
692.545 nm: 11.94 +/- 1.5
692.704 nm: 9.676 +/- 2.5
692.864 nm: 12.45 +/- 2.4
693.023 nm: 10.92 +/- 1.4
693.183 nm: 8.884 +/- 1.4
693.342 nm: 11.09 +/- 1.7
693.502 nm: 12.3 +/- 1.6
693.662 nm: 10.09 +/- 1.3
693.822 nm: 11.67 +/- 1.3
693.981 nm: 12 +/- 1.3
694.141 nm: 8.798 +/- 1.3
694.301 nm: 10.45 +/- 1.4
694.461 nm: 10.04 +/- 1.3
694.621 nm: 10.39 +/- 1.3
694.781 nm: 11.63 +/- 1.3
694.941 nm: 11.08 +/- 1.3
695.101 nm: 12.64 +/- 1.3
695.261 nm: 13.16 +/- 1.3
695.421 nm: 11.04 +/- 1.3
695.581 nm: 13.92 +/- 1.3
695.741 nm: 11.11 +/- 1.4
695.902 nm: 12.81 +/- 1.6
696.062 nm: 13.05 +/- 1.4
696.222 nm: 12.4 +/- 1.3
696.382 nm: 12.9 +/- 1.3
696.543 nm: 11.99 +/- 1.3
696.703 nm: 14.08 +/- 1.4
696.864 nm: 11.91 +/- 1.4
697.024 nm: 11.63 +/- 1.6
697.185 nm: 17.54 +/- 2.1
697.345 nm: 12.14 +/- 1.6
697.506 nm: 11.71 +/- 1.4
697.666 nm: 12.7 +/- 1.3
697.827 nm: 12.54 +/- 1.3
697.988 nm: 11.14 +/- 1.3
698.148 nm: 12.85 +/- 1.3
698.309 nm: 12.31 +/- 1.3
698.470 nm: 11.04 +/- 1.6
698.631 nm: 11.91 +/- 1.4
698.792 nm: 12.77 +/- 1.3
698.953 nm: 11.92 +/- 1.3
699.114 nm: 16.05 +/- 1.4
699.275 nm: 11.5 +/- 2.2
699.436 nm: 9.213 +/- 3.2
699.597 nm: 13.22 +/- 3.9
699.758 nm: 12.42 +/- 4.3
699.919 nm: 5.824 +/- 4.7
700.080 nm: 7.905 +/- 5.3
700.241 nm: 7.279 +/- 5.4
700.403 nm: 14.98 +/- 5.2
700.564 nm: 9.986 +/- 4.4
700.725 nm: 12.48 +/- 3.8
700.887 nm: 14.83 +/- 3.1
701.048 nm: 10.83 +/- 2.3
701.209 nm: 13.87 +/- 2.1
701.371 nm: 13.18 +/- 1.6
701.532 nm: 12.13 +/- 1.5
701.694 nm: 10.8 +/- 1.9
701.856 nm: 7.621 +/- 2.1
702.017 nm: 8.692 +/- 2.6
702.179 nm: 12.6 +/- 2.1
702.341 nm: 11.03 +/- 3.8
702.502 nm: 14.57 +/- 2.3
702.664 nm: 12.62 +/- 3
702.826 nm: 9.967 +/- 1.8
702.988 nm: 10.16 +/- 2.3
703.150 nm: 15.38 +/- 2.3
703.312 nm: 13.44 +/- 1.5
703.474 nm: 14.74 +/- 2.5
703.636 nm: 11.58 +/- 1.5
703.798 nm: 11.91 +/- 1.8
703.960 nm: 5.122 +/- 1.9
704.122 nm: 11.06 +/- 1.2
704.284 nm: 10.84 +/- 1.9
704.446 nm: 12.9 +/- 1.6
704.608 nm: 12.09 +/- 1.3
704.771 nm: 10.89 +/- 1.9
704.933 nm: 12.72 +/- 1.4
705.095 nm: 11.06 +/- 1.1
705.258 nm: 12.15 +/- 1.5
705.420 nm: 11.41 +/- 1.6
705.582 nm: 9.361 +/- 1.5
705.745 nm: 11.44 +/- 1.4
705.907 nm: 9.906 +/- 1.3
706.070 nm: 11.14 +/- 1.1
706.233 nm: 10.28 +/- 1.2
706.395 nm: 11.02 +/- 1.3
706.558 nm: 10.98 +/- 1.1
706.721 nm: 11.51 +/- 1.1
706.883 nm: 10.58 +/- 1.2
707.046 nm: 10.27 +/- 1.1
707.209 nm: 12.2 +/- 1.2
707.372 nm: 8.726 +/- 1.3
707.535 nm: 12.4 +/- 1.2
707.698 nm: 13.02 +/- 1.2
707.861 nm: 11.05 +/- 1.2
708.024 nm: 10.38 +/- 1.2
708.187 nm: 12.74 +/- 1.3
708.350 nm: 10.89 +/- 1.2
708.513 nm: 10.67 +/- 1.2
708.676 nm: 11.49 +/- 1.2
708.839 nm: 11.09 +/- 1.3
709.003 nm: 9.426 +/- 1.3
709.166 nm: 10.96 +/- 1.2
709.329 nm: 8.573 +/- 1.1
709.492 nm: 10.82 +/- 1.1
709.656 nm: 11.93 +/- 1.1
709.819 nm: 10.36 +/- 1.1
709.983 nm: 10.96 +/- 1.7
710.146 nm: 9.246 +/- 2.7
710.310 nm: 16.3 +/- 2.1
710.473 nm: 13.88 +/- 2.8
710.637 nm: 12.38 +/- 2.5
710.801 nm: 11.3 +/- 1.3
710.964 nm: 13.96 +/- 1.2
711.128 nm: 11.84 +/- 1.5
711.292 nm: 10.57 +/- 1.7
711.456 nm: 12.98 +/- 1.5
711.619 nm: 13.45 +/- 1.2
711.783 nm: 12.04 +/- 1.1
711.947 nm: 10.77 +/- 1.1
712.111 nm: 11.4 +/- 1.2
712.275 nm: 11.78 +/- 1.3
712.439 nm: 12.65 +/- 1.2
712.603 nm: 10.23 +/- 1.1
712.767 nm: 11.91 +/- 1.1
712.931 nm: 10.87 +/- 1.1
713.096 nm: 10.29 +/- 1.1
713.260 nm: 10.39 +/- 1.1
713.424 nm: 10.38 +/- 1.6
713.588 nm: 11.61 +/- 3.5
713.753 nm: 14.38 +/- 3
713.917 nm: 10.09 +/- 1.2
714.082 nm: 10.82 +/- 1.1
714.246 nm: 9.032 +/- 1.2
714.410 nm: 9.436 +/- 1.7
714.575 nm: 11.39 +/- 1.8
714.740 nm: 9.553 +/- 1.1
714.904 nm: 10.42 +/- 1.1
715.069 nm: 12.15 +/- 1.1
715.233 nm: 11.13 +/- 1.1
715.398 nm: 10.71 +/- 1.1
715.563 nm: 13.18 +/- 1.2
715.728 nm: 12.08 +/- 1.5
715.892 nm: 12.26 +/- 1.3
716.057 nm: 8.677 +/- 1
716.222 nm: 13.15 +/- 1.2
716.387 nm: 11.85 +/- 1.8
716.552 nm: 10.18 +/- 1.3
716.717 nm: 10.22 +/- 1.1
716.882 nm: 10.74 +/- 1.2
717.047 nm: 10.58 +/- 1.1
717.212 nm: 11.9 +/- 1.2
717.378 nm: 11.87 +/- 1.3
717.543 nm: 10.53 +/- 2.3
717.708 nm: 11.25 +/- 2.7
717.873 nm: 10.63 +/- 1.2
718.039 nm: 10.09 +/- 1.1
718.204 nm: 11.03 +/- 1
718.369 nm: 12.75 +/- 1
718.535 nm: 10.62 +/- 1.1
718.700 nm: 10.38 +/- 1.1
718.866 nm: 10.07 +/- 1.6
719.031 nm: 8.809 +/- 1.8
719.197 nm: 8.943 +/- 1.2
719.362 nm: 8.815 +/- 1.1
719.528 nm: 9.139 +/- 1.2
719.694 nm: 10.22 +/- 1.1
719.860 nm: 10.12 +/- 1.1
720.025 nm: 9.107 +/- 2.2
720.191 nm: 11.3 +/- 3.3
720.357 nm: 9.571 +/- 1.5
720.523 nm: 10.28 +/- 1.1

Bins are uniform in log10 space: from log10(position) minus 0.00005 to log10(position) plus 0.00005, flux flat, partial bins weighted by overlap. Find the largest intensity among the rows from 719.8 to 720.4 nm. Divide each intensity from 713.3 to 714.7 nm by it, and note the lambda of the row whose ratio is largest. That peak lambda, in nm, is 713.753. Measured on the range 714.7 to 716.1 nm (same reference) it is 715.563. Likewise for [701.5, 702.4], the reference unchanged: 702.179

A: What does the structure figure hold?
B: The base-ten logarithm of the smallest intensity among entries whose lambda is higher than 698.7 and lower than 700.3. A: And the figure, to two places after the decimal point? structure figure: 0.77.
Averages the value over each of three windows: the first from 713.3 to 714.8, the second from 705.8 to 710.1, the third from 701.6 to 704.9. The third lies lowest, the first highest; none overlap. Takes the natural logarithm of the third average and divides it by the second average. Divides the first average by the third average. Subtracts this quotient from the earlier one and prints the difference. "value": -0.72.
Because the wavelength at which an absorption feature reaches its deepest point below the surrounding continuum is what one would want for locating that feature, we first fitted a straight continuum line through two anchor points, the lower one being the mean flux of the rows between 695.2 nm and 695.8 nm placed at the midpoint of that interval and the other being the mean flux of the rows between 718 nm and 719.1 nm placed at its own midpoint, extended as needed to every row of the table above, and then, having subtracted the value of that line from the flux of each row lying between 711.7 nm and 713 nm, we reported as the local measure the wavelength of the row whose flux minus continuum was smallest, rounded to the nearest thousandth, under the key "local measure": 712.603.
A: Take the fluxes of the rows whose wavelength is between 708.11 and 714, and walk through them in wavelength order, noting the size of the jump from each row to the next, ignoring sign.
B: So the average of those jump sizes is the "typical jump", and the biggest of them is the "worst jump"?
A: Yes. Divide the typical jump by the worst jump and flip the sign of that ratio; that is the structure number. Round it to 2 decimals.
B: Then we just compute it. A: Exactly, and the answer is -0.23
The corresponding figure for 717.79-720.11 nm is -0.36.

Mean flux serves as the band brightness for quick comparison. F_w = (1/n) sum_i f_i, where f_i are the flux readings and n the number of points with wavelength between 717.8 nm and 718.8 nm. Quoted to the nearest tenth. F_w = 10.9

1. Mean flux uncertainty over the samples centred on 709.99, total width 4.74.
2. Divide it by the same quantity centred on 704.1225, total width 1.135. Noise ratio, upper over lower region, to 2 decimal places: 0.90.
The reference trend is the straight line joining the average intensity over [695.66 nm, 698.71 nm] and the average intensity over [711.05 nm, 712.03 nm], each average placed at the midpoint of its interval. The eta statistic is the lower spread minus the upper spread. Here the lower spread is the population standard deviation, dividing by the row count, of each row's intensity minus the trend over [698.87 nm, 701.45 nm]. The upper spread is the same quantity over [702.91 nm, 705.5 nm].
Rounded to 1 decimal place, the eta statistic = 0.6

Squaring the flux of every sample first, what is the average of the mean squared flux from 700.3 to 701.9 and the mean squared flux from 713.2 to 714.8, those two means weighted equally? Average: 134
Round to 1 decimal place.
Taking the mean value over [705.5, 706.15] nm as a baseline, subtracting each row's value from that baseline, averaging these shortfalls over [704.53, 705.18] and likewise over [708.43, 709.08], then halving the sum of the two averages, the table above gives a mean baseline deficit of -0.7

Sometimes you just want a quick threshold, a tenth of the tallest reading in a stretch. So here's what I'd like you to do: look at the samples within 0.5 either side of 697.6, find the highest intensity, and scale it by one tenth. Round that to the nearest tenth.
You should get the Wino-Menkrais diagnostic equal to 1.8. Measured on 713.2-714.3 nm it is 1.4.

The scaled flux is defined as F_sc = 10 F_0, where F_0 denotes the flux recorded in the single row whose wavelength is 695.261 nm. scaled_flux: 132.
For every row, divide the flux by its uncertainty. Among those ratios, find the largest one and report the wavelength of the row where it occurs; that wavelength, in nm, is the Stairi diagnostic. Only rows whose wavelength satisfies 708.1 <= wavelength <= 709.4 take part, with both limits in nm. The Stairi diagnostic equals 708.187 nm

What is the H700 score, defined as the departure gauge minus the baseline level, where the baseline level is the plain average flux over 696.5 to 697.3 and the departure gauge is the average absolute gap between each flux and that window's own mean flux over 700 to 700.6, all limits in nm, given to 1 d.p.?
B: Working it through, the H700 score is -11.0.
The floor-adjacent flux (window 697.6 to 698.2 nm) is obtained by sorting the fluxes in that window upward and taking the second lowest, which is 12.54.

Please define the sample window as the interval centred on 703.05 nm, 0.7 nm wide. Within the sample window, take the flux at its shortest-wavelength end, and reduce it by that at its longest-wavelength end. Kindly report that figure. -3.5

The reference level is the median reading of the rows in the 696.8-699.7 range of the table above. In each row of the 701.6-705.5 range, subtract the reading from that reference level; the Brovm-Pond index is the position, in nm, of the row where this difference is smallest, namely 703.150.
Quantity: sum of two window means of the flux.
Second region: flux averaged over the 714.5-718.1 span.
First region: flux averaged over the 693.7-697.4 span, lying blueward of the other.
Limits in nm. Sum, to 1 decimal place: 23.2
